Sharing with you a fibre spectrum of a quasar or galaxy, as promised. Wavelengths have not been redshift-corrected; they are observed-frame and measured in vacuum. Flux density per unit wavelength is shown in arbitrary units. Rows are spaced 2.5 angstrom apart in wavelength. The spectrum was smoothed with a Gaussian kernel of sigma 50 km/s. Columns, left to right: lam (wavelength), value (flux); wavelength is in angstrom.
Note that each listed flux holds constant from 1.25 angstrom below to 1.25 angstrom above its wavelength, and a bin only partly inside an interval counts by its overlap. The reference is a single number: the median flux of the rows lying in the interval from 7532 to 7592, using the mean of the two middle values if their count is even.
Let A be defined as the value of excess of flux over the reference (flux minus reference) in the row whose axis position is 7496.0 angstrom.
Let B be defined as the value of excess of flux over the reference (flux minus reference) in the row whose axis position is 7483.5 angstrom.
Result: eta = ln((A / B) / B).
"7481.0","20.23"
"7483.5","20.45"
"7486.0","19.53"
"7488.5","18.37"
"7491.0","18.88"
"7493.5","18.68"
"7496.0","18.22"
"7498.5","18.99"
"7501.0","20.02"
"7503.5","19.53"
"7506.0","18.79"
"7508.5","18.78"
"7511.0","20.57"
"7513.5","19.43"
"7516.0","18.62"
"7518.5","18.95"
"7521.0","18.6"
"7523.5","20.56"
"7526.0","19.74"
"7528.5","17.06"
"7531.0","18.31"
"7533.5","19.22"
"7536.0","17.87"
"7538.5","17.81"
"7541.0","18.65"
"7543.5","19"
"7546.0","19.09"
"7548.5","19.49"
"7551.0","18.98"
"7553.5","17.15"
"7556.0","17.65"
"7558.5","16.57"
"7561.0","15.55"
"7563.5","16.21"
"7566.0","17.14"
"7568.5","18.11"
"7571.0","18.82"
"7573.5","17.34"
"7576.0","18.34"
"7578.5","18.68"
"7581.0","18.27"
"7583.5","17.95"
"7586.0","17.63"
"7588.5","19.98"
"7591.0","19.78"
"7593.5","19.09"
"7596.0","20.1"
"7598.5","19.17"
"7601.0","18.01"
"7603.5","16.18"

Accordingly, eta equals -5.1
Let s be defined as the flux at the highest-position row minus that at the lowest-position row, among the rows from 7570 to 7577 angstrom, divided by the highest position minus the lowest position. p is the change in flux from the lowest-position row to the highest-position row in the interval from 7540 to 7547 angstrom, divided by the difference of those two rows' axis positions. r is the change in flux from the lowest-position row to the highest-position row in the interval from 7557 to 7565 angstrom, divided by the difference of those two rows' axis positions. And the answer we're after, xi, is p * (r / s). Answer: 0.07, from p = 0.088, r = -0.07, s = -0.10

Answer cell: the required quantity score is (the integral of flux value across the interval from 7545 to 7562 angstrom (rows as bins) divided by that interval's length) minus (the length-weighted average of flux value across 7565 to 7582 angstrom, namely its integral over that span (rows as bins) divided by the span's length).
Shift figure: -0.3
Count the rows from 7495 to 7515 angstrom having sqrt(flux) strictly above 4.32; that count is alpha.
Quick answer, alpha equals 7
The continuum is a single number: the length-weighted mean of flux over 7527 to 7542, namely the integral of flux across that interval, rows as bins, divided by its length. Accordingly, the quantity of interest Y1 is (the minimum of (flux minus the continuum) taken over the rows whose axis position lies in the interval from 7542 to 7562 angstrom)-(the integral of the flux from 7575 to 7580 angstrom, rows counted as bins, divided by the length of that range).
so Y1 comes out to -21.1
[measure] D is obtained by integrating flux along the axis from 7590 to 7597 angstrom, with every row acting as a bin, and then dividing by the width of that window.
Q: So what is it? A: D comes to 19.64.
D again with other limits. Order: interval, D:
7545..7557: 18.48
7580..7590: 18.50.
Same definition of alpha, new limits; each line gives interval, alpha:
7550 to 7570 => 1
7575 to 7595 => 4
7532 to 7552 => 5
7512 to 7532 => 4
